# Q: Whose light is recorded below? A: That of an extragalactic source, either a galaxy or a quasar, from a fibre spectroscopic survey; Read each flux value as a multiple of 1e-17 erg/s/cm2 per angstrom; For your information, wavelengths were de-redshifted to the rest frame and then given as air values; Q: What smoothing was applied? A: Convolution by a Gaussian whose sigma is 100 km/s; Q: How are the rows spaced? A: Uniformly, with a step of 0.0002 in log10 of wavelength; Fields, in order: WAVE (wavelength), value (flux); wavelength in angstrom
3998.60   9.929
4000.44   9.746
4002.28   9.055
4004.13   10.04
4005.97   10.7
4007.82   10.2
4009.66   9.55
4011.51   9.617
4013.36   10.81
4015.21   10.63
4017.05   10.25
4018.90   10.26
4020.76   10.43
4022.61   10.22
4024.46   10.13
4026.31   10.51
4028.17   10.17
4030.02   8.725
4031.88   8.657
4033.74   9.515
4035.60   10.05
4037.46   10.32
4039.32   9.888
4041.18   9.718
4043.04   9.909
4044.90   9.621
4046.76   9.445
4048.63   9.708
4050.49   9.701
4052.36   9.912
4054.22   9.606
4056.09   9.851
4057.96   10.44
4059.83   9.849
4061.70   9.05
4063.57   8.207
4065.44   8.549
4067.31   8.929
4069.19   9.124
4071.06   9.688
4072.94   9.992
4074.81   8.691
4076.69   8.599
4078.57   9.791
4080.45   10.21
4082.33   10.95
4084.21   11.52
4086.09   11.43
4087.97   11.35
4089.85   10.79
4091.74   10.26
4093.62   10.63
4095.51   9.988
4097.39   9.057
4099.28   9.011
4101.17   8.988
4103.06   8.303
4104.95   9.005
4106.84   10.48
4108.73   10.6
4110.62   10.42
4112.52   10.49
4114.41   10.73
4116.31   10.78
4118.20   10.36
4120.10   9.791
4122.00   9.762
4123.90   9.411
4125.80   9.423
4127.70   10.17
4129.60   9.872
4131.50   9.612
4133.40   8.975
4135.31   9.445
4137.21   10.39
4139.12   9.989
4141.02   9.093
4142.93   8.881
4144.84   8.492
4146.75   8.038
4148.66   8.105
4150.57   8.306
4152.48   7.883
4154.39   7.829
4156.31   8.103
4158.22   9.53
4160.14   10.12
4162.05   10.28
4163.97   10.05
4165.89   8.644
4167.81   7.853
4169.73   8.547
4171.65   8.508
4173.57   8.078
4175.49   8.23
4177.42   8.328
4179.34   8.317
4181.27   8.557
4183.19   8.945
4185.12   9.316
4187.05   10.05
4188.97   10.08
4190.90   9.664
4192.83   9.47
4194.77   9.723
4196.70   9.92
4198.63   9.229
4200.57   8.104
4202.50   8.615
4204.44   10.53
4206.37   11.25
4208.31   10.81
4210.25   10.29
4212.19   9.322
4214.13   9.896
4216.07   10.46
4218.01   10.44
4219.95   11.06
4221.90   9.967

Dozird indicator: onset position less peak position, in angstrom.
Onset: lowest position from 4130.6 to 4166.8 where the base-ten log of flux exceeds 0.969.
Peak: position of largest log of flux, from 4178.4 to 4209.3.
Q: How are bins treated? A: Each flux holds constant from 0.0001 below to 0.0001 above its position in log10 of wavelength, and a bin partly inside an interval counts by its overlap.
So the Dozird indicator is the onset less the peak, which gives -74.9 angstrom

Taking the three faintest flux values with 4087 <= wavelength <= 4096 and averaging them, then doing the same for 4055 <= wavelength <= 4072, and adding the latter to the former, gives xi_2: 18.9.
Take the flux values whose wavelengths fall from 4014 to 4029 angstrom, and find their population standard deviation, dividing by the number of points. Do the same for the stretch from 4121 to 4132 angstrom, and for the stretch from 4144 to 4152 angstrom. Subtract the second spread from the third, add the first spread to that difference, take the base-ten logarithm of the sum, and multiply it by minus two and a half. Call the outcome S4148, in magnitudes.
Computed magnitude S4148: 2.8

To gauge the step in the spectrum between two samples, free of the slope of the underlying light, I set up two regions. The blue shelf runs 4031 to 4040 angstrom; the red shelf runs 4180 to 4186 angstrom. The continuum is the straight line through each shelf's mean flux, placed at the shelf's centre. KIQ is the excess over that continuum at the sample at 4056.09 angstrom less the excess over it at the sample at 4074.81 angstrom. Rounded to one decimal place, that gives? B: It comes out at 1.1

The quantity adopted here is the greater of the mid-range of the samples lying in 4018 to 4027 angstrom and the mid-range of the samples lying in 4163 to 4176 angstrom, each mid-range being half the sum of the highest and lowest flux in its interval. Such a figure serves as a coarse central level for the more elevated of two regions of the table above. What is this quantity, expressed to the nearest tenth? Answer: 10.3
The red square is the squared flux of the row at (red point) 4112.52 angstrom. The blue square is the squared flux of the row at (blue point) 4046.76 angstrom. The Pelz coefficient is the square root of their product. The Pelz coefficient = 99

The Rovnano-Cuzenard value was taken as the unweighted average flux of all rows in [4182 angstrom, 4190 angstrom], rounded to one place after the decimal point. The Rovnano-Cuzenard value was 9.6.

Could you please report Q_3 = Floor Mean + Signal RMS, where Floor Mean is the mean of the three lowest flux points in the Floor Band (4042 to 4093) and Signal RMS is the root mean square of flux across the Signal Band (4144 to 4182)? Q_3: 17.1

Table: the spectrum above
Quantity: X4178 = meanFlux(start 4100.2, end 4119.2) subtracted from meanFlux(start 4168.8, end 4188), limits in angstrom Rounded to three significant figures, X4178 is -1.33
